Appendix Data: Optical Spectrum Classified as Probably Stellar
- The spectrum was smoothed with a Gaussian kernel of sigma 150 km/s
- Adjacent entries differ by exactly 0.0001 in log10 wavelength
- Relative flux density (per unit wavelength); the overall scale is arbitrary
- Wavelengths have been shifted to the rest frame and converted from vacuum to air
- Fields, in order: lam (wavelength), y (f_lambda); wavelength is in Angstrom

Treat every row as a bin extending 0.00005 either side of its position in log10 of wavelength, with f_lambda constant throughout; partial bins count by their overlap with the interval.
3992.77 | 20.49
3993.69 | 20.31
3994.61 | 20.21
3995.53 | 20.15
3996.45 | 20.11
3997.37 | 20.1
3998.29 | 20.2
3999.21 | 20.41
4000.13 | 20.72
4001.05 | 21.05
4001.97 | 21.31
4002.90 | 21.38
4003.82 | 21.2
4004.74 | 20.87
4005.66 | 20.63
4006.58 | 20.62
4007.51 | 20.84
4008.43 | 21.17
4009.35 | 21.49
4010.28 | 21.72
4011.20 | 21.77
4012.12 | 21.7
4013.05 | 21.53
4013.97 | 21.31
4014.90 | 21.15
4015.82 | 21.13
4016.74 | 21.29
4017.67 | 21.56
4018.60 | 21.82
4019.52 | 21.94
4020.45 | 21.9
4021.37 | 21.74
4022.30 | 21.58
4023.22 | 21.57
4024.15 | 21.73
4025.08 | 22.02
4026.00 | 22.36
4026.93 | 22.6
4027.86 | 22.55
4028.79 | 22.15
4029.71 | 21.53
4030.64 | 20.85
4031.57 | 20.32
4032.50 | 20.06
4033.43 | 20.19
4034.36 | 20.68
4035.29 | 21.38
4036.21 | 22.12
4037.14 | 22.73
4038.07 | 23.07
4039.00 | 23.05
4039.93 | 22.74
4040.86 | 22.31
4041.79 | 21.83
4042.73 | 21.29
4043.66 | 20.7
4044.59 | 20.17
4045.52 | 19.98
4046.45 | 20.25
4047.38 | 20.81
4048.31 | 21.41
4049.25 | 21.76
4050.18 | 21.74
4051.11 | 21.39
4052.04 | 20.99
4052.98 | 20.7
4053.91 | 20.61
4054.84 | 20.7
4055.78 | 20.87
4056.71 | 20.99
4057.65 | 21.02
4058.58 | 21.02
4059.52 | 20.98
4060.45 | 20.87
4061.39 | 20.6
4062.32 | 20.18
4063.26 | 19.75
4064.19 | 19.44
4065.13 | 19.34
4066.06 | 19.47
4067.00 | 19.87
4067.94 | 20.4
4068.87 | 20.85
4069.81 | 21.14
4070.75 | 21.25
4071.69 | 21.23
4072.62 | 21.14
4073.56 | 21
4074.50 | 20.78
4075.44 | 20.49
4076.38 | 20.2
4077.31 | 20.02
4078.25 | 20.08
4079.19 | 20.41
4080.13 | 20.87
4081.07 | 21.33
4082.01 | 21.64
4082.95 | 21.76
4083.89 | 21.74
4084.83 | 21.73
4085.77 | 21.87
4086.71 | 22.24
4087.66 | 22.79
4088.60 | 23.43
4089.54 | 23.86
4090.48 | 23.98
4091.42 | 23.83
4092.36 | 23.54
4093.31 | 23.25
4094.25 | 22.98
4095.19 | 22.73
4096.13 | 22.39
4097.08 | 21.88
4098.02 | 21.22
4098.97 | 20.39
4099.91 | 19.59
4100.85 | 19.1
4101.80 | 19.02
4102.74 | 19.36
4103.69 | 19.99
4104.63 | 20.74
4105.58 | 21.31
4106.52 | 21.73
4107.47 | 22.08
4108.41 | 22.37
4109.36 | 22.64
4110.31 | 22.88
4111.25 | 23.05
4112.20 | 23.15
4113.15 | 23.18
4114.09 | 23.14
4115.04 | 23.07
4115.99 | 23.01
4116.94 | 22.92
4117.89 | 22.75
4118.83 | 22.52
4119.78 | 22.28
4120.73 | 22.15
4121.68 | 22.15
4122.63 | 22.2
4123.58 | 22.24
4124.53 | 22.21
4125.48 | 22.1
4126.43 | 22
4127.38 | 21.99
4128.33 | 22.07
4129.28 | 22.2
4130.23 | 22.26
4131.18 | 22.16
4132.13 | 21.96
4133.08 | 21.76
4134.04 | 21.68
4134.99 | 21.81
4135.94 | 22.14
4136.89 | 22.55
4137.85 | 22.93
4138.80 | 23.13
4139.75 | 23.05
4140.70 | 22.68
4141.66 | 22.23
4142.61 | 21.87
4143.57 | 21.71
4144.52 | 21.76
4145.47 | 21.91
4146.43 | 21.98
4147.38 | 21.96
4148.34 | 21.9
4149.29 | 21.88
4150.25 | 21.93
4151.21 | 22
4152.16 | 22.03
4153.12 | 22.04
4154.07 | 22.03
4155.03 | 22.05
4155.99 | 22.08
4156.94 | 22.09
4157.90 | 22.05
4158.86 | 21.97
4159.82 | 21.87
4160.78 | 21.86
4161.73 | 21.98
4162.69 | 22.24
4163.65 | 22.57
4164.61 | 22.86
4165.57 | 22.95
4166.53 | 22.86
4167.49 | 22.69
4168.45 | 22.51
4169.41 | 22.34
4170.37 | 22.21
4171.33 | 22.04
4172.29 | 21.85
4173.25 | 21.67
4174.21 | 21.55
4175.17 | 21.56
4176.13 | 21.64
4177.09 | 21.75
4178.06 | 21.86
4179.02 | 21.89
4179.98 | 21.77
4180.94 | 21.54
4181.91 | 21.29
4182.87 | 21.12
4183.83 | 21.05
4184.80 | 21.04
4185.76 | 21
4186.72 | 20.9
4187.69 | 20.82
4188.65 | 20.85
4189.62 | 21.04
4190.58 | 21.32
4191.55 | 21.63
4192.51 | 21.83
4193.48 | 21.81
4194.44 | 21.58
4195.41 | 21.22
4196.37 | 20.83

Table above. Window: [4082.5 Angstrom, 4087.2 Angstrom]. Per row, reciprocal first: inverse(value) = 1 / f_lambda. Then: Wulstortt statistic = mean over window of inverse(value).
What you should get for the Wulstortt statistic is 0.0457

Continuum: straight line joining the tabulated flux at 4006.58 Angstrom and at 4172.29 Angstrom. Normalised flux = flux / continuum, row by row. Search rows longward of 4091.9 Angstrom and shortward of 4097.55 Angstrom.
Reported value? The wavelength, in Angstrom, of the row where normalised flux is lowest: 4097.08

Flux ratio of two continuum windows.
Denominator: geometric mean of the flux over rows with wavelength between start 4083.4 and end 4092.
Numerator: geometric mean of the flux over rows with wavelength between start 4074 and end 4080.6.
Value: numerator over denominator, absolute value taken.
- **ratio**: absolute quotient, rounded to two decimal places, 0.89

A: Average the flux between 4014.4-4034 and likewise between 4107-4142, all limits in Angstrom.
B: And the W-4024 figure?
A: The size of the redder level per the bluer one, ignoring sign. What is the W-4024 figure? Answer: 1.04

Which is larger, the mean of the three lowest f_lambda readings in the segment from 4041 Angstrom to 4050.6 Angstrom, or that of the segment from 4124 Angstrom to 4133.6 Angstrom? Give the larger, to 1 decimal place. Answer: 21.9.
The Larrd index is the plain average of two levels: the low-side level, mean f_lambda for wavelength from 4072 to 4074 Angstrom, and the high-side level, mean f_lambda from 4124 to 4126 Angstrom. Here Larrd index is 21.6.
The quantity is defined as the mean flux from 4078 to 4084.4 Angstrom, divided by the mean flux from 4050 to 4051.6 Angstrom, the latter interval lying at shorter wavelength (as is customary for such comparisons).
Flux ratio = 0.98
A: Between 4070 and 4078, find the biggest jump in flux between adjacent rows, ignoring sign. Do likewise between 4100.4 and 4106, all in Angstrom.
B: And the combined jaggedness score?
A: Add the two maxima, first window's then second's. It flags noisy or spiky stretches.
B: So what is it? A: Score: 1.0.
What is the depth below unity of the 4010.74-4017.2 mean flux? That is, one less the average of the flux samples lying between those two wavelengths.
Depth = -20.4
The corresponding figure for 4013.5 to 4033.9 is -20.5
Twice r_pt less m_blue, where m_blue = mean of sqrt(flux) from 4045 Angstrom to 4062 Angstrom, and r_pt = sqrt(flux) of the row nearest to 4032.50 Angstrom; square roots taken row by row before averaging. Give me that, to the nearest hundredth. 4.38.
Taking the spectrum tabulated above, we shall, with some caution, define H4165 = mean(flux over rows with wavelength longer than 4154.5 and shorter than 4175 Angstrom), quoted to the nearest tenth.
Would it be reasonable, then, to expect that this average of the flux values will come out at 22.2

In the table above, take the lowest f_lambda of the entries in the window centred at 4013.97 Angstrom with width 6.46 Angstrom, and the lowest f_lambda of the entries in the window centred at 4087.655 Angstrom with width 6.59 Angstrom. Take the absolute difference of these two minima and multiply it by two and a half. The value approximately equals 1.5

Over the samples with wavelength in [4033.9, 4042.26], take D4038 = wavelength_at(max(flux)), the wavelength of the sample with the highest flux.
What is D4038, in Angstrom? 4038.07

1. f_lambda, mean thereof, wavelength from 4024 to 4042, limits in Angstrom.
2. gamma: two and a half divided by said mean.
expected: 0.115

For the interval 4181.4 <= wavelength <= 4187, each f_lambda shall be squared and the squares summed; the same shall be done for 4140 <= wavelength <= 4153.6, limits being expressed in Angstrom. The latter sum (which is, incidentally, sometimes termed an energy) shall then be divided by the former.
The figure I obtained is 2.5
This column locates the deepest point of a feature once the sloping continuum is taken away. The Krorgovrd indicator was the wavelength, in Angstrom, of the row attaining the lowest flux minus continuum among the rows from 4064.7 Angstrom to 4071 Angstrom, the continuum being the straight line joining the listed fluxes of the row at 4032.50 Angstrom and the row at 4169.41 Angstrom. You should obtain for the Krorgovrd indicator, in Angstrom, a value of 4065.13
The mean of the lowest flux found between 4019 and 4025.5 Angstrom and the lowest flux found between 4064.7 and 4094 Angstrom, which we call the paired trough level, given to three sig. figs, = 20.5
